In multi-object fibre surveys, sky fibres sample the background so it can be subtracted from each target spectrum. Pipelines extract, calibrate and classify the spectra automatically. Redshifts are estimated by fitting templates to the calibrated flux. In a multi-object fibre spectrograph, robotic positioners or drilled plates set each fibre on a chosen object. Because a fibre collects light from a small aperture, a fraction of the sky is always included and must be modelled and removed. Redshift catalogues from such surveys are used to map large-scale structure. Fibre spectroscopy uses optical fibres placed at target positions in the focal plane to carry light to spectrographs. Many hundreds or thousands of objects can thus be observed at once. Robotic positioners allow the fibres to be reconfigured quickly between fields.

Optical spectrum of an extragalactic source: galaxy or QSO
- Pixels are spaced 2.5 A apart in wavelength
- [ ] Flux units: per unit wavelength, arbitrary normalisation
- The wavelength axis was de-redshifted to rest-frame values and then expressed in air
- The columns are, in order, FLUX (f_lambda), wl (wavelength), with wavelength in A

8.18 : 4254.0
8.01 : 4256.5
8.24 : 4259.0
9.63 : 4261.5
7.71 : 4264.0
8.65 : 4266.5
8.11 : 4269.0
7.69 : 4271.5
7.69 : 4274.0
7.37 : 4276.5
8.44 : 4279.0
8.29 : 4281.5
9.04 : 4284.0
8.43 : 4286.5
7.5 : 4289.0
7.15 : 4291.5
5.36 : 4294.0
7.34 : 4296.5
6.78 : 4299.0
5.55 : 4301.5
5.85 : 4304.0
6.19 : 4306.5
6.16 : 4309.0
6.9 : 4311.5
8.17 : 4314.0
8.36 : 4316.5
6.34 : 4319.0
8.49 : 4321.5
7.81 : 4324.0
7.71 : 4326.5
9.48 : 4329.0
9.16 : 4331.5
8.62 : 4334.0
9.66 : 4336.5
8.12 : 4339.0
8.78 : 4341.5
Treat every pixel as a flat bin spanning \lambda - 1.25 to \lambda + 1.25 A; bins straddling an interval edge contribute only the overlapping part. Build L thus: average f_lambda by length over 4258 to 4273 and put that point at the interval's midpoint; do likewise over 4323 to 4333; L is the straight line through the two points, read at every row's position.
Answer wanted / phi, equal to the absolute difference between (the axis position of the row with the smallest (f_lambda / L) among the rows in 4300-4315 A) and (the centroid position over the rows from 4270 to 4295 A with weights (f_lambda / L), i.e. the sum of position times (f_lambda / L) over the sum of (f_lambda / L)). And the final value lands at 19.2 A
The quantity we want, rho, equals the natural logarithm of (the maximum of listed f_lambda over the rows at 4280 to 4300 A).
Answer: 2.20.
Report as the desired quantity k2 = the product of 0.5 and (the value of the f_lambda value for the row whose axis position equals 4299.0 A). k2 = 3.39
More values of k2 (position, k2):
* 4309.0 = 3.08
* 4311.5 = 3.45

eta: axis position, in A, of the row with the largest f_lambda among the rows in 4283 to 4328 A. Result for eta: 4284.0 A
